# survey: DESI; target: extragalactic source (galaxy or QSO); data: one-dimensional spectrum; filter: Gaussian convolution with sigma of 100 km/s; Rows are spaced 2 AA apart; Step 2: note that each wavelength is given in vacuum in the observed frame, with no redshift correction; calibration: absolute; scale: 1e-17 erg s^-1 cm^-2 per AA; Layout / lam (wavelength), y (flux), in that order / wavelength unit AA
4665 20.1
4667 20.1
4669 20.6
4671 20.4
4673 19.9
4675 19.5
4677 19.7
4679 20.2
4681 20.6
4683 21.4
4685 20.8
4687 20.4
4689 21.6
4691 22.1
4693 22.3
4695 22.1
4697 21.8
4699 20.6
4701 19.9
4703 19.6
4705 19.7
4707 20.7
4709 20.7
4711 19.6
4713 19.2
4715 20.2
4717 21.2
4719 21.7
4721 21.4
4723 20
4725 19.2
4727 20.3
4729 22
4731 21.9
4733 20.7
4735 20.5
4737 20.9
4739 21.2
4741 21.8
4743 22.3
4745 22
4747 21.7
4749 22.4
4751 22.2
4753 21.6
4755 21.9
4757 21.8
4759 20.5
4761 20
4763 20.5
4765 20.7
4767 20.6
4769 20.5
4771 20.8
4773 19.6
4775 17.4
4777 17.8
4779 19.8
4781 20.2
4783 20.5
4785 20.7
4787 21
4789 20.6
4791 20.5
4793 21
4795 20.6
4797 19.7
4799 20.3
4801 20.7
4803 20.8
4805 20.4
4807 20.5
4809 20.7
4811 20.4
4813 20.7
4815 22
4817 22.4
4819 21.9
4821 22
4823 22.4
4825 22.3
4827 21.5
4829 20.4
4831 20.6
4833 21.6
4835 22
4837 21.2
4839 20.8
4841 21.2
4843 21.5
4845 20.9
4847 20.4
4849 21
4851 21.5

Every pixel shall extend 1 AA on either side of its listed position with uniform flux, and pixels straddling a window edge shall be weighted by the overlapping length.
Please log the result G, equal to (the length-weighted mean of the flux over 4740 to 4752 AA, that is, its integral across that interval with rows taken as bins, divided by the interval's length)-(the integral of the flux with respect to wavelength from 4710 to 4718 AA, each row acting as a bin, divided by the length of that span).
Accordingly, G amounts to 2.0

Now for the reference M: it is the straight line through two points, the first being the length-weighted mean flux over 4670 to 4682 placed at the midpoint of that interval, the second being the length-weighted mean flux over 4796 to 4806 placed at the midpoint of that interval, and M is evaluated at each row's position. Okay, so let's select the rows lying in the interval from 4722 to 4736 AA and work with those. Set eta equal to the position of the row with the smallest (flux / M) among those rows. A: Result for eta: 4725 AA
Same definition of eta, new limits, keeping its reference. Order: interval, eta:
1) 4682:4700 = 4687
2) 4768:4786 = 4775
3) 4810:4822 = 4811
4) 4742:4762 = 4761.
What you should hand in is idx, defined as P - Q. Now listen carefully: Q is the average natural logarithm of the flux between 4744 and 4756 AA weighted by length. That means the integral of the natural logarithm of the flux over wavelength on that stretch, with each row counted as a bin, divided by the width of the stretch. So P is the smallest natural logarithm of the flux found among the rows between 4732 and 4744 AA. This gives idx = -0.07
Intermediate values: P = 3.020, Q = 3.09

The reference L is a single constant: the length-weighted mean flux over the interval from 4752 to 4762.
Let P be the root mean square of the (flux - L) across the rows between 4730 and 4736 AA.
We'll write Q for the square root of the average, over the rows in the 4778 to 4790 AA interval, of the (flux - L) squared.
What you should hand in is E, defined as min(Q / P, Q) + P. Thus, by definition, 1.4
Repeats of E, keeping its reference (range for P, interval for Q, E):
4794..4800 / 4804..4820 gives 1.8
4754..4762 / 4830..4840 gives 1.3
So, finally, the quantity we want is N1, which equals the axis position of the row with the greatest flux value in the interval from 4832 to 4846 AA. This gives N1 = 4835 AA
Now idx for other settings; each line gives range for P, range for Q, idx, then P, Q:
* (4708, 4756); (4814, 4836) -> -0.12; 2.955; 3.08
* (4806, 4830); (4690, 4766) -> -0.03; 3.016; 3.04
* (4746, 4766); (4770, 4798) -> 0.00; 2.996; 2.99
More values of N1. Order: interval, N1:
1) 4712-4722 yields 4719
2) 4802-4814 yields 4803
